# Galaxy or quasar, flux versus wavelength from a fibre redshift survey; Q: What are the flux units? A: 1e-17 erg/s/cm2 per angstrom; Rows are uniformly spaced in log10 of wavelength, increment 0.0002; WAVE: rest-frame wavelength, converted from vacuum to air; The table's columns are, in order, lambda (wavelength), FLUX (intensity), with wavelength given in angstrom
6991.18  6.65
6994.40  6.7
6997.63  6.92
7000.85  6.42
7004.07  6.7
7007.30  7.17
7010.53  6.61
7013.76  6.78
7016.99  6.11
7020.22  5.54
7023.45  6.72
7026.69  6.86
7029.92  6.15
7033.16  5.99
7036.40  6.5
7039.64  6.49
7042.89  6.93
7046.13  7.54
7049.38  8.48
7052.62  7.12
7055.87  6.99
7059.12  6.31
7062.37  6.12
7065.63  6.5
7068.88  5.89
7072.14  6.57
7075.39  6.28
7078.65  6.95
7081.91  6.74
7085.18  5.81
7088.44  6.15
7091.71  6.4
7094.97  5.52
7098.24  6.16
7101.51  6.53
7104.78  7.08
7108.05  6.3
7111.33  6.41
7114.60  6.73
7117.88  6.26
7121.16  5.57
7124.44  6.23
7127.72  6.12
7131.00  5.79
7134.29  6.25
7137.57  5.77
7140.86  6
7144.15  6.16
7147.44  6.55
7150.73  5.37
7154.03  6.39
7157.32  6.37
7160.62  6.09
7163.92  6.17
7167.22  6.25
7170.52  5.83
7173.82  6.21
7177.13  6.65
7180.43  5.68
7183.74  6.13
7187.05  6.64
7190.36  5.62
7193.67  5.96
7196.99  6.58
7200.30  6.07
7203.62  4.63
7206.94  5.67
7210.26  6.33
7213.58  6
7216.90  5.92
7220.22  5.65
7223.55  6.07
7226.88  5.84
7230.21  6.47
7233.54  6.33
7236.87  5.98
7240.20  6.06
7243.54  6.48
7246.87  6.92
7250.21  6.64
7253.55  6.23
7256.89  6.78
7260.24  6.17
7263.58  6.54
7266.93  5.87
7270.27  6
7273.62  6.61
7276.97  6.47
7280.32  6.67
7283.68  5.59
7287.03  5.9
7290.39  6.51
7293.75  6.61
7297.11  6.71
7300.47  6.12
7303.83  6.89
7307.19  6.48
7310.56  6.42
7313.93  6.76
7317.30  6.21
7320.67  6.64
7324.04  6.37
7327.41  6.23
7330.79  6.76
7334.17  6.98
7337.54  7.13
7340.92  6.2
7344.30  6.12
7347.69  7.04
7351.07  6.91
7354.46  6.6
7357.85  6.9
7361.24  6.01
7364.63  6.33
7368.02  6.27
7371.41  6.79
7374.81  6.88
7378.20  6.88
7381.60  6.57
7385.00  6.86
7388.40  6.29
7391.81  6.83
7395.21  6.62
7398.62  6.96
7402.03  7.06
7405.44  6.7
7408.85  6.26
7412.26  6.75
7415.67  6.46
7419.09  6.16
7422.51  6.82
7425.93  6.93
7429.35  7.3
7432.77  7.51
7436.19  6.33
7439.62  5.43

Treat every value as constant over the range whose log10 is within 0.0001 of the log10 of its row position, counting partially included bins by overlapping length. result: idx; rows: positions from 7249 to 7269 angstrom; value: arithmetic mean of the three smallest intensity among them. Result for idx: 6.09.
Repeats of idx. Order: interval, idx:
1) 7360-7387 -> 6.20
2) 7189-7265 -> 5.30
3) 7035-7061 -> 6.43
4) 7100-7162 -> 5.57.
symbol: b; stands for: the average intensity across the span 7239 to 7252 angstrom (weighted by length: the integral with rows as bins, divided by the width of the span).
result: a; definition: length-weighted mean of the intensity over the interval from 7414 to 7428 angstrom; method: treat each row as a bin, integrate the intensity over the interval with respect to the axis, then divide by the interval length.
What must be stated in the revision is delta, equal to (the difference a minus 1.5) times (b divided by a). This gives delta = 5.05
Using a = 6.61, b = 6.54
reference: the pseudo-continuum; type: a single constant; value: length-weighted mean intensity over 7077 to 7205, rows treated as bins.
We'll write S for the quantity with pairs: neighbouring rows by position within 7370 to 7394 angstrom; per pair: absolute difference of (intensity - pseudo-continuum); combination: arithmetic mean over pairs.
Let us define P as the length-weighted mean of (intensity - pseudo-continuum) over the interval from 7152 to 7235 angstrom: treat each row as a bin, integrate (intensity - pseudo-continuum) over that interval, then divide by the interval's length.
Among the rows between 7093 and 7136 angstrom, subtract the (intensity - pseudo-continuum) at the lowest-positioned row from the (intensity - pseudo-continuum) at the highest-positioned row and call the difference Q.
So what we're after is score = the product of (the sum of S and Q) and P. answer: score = -0.1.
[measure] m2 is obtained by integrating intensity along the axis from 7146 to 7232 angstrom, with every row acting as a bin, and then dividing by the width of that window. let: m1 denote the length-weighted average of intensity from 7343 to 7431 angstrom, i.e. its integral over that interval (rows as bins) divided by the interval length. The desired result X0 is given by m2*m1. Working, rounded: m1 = 6.7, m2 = 6.04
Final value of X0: 40.3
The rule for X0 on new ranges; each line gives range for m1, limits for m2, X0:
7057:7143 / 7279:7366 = 40.7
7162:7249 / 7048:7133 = 39.0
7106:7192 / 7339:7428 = 40.7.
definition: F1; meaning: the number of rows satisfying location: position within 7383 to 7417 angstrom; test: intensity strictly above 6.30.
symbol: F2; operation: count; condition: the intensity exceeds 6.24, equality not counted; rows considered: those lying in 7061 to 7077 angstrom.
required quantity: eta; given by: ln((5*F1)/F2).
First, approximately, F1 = 8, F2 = 3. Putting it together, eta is 2.6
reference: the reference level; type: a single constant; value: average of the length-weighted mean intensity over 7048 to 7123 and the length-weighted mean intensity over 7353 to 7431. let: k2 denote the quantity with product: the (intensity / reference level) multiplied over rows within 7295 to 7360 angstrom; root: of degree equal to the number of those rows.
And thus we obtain 1.00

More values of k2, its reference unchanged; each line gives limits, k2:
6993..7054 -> 1.02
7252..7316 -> 0.97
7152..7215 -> 0.92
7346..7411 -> 1.02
